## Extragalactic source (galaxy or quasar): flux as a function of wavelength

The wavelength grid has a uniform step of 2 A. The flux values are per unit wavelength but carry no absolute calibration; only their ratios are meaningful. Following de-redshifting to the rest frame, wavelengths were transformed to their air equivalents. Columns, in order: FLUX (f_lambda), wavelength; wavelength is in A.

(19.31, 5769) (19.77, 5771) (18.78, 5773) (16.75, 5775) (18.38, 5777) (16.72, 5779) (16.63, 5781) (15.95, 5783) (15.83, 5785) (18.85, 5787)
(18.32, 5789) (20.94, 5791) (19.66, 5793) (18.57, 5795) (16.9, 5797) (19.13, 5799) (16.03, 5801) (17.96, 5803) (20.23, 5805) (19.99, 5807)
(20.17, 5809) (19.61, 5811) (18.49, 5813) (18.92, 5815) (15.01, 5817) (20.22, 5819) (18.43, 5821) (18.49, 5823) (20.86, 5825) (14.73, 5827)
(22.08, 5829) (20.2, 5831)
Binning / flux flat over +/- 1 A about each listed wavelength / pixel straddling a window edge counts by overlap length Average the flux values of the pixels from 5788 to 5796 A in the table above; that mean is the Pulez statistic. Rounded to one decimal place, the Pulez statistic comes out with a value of 19.4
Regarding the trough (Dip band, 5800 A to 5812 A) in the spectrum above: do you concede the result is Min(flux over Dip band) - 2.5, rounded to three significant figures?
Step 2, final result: 13.5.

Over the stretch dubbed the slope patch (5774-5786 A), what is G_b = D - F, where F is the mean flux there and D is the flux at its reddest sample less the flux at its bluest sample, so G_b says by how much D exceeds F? -17.6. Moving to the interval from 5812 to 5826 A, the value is -16.3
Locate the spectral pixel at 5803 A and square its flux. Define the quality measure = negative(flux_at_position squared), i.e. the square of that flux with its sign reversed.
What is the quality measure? -323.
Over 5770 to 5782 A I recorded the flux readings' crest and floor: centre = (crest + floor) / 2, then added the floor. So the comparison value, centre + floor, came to 34.8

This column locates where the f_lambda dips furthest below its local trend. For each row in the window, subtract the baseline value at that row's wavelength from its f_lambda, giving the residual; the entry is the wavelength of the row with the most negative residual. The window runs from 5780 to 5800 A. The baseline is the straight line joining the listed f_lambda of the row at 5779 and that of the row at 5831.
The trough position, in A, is 5785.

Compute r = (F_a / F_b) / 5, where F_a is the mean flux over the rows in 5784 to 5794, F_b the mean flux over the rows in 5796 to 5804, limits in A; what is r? 0.214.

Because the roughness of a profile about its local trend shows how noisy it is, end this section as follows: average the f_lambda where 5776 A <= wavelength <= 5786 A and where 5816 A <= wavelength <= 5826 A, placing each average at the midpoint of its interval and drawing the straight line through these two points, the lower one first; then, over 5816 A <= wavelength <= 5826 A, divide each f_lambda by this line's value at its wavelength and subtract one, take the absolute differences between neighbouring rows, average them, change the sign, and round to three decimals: -0.126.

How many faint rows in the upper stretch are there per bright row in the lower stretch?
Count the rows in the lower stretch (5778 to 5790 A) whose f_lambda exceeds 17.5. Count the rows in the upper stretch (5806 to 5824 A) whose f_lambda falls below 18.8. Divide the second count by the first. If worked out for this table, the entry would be 2.0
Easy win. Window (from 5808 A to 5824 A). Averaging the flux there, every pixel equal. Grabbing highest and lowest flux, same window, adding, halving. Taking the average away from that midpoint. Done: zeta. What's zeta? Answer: -1.1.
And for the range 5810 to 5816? 0.0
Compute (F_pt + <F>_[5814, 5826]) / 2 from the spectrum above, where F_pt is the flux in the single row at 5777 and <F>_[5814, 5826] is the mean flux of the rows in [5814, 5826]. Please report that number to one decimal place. 18.5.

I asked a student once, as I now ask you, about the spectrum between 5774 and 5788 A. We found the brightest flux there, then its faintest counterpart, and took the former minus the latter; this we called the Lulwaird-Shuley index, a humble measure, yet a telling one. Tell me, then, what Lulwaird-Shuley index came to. 3.0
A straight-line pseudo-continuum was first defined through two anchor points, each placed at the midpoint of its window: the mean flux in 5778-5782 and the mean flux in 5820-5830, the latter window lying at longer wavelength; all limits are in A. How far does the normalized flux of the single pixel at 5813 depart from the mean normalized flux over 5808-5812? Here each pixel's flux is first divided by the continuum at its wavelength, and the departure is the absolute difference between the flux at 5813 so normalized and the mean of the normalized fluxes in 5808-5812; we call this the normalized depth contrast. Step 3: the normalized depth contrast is 0.085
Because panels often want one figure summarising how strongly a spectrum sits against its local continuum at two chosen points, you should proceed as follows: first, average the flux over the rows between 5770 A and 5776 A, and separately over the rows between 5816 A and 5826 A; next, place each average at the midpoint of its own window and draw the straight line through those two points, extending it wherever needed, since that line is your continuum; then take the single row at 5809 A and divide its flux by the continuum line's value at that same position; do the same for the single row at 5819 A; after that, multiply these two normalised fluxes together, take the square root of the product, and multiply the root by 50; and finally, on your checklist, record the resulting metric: 54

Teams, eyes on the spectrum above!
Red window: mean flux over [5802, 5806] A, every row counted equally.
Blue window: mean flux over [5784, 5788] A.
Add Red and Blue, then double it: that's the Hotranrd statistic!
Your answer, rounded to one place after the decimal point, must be 72.9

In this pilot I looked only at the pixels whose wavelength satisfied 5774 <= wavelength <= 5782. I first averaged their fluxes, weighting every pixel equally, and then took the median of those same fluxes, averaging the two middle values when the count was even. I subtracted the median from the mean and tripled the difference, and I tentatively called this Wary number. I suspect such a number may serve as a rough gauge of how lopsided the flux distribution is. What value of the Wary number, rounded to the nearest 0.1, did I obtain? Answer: 1.2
